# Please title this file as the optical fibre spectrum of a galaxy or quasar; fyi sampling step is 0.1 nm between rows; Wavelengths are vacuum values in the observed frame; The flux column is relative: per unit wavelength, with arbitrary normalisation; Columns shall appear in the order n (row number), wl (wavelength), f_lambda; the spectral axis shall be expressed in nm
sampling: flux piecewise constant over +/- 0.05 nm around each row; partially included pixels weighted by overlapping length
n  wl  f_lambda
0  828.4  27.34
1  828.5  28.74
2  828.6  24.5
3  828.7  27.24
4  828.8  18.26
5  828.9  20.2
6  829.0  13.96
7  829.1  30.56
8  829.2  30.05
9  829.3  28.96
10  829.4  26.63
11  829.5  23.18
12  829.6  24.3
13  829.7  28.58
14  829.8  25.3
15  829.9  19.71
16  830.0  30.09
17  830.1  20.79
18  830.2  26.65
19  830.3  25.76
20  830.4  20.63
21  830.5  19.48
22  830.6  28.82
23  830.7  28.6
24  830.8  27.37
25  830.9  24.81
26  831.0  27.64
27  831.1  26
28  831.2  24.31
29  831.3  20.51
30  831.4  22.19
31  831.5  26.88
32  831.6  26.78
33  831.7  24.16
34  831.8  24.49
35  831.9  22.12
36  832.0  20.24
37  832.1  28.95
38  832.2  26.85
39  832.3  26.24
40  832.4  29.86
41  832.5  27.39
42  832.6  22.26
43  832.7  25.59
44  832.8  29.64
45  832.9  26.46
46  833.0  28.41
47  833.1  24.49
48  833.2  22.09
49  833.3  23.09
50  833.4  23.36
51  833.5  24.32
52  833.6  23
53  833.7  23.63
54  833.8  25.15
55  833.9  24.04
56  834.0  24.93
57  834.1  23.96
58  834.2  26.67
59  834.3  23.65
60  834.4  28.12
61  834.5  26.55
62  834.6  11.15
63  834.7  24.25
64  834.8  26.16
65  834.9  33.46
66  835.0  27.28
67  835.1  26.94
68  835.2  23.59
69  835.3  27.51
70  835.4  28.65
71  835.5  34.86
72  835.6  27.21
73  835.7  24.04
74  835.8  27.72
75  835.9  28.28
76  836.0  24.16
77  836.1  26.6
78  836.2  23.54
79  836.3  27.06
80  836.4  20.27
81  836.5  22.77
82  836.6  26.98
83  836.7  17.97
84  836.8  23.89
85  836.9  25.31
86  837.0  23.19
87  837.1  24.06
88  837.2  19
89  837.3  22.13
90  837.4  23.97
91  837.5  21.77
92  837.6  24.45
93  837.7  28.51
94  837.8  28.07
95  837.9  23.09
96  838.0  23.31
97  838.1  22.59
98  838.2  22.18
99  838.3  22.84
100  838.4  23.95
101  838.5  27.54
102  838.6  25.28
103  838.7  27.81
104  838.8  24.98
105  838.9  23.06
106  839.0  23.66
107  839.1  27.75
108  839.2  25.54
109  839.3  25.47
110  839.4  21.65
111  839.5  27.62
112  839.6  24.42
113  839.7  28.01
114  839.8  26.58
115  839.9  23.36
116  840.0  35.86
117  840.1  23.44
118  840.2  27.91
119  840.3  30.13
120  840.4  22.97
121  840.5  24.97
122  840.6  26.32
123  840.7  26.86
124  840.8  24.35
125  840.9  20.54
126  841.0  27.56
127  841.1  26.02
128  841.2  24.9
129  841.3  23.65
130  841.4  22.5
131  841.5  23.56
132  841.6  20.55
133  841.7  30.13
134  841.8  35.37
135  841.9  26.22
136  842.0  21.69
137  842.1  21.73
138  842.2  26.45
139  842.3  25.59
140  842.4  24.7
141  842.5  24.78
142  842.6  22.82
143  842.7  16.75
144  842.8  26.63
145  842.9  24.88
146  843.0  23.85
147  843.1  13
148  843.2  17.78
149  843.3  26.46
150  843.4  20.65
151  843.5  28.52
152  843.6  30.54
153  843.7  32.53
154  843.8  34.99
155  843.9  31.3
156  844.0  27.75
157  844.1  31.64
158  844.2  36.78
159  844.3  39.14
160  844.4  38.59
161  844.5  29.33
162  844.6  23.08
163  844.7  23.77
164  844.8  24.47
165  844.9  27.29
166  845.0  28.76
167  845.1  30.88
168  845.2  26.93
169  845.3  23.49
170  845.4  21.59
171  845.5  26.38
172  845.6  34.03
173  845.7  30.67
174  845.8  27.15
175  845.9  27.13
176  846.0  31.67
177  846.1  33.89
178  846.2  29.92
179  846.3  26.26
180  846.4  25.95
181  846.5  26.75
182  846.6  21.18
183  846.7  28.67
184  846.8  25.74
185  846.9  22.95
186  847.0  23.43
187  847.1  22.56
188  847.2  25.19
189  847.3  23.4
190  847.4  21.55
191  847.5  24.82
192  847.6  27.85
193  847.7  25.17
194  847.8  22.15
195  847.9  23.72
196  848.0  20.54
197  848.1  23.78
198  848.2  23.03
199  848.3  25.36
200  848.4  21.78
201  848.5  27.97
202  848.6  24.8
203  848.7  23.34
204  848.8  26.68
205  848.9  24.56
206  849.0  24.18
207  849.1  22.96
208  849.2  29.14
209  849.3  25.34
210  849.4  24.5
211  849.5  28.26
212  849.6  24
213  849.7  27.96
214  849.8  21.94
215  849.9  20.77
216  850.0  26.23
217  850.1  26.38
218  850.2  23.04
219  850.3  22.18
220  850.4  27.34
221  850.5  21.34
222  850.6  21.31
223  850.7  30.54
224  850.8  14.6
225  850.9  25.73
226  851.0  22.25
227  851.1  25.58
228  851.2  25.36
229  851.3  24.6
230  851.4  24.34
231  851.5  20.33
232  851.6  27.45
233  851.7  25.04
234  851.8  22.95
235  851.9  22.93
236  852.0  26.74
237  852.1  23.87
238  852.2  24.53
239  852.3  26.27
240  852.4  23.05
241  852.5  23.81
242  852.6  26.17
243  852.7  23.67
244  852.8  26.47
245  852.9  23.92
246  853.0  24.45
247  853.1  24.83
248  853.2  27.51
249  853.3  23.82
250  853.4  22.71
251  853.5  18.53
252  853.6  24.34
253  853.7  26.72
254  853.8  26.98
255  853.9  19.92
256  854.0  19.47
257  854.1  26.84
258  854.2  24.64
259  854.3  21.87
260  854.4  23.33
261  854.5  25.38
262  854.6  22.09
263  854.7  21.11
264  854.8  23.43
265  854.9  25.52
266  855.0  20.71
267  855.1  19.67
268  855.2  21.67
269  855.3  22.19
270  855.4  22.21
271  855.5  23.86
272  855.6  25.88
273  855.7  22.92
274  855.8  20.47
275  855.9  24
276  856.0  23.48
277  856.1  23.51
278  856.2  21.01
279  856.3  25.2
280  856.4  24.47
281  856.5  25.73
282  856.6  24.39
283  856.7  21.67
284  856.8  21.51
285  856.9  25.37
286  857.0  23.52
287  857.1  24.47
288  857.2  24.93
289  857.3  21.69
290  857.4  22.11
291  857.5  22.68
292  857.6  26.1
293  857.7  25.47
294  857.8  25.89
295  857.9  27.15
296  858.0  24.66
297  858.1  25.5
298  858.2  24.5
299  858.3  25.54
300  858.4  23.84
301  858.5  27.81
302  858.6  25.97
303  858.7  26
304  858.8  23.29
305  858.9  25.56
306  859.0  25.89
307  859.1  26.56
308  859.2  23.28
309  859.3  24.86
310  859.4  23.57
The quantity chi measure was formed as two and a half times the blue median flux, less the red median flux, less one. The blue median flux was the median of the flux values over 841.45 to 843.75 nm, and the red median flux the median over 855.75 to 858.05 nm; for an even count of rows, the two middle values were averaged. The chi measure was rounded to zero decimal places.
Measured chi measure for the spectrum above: 37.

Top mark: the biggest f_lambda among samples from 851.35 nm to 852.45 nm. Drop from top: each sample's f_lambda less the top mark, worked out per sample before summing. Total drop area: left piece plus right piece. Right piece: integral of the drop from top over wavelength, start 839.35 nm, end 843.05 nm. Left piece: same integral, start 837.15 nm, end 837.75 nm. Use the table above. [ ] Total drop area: -11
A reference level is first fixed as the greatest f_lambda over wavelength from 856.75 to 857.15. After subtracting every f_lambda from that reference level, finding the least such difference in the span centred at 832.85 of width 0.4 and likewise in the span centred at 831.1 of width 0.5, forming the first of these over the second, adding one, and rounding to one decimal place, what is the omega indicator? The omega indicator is 2.9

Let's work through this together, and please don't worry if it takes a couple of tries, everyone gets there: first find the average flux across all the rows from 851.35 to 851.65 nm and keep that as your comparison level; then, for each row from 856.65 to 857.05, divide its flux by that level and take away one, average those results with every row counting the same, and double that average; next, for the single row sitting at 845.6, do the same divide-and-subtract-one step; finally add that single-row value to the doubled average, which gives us 0.33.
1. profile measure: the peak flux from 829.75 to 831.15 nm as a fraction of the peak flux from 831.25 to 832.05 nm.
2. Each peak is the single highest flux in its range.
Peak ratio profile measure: 1.1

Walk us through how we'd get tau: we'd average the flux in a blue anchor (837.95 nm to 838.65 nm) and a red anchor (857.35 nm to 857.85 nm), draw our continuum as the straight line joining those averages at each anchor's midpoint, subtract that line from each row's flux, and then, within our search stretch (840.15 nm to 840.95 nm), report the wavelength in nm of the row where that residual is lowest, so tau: 840.9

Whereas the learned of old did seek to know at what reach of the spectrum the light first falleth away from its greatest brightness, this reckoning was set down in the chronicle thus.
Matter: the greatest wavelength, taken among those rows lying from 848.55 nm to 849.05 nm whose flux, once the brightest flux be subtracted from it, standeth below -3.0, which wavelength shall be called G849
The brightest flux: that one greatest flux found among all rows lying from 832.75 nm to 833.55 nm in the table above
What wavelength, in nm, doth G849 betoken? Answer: 849.0 nm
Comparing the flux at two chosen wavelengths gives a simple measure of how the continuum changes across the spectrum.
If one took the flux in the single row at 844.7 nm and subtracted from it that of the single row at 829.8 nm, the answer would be -1.5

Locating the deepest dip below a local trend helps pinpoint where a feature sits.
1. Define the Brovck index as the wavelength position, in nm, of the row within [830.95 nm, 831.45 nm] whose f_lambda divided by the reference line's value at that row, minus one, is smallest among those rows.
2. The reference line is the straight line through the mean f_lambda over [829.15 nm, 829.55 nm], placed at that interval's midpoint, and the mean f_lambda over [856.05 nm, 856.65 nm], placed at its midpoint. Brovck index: 831.3 nm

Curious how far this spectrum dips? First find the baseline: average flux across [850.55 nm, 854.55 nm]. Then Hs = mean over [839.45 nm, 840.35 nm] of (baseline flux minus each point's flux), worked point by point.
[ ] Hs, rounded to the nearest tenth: -3.4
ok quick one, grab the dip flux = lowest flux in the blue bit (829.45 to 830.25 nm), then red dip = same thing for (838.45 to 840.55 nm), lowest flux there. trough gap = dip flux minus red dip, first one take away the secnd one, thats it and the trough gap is -2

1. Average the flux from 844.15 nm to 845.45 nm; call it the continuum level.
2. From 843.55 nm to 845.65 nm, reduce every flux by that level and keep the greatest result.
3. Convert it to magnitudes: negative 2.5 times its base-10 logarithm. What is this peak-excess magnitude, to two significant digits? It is -2.5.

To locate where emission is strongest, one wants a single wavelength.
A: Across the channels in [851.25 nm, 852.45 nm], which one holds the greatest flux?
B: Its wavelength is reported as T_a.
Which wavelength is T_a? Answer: 851.6 nm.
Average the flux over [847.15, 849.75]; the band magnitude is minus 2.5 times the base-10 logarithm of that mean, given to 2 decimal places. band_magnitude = -3.48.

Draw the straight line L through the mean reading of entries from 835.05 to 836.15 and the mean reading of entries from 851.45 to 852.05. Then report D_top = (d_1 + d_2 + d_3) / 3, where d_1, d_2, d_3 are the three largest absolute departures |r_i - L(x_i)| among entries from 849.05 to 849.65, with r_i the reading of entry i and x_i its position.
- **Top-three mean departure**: 3.3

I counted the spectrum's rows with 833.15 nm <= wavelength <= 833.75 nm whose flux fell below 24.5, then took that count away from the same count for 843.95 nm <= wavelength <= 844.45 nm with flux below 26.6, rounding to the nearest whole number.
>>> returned -6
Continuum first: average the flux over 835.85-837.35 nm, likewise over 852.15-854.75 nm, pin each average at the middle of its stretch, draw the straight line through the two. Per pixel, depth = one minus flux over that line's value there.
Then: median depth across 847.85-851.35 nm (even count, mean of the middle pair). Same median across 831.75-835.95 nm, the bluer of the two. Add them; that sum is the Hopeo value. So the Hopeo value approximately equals -0.12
